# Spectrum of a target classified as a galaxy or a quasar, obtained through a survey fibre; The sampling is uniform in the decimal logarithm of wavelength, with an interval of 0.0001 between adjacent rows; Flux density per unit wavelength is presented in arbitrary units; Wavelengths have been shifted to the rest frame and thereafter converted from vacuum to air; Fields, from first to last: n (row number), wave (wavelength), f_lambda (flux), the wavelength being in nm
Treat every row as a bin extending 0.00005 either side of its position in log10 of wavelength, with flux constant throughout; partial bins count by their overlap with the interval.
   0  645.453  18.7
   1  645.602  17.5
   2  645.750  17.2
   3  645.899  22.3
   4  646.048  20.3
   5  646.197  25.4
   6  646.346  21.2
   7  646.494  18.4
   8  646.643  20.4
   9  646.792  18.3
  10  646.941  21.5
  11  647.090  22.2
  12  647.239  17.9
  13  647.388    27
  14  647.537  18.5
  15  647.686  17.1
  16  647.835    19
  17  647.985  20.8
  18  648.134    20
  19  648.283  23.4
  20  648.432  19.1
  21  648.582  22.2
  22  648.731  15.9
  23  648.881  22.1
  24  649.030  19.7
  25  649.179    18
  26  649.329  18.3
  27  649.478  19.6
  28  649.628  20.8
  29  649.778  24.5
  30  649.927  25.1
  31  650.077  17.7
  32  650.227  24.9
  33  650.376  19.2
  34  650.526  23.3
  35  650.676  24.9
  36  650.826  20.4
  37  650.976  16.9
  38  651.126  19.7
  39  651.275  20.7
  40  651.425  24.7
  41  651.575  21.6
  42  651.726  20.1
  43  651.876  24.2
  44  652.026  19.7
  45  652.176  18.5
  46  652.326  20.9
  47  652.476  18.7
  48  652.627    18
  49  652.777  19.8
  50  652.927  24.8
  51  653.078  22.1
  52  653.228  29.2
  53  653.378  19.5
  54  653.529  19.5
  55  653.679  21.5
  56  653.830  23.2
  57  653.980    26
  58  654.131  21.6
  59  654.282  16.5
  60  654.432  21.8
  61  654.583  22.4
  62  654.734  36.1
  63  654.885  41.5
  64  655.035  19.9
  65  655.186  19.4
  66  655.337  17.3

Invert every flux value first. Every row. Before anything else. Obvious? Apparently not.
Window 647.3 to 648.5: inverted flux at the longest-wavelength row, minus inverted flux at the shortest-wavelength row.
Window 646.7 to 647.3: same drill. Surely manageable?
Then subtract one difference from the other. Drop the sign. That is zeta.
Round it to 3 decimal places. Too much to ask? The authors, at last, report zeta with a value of 0.014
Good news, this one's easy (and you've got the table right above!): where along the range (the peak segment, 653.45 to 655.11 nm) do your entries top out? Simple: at 654.885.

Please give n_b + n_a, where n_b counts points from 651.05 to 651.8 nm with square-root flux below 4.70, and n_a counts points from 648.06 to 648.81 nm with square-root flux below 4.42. 6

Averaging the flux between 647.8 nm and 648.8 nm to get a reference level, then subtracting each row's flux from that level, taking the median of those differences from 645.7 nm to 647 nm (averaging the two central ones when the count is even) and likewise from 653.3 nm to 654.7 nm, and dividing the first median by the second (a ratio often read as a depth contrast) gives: 0.2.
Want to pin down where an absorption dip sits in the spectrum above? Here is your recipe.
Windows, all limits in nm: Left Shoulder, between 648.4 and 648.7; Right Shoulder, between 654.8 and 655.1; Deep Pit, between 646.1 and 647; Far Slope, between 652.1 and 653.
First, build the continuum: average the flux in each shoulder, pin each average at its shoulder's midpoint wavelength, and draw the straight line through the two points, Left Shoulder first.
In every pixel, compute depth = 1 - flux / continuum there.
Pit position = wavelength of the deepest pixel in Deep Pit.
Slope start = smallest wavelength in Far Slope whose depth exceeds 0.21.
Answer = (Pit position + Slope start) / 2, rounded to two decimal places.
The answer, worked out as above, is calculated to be 649.48 nm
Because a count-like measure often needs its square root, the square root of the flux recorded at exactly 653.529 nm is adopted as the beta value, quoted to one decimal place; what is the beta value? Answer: 4.4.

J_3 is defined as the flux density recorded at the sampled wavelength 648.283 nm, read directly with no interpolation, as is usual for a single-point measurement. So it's 23.4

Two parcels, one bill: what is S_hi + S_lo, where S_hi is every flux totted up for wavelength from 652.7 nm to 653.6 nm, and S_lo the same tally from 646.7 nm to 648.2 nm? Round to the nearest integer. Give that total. 337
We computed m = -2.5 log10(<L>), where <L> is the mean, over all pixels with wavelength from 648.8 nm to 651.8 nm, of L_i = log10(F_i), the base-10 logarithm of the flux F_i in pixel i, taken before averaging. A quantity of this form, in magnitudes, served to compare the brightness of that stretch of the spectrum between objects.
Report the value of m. -0.302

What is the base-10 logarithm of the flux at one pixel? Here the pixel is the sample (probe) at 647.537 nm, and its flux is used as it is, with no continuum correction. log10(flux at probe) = 1.27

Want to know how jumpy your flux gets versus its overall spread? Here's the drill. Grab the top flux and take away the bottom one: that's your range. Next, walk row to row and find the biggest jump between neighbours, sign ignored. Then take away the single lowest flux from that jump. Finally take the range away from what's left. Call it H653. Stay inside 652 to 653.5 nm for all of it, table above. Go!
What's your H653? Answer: -19.5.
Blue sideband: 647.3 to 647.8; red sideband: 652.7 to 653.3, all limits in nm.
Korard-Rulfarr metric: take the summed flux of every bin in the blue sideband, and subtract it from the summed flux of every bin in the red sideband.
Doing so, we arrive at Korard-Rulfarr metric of 33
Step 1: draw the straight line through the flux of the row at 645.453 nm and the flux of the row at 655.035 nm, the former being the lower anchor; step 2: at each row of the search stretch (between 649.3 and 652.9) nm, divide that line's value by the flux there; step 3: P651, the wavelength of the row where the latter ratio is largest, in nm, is 650.976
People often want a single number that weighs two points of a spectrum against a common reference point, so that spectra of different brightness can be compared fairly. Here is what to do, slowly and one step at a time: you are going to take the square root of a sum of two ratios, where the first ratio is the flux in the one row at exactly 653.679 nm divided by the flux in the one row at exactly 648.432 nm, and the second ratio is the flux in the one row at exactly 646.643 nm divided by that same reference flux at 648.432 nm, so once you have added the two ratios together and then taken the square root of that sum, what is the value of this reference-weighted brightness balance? 1.48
